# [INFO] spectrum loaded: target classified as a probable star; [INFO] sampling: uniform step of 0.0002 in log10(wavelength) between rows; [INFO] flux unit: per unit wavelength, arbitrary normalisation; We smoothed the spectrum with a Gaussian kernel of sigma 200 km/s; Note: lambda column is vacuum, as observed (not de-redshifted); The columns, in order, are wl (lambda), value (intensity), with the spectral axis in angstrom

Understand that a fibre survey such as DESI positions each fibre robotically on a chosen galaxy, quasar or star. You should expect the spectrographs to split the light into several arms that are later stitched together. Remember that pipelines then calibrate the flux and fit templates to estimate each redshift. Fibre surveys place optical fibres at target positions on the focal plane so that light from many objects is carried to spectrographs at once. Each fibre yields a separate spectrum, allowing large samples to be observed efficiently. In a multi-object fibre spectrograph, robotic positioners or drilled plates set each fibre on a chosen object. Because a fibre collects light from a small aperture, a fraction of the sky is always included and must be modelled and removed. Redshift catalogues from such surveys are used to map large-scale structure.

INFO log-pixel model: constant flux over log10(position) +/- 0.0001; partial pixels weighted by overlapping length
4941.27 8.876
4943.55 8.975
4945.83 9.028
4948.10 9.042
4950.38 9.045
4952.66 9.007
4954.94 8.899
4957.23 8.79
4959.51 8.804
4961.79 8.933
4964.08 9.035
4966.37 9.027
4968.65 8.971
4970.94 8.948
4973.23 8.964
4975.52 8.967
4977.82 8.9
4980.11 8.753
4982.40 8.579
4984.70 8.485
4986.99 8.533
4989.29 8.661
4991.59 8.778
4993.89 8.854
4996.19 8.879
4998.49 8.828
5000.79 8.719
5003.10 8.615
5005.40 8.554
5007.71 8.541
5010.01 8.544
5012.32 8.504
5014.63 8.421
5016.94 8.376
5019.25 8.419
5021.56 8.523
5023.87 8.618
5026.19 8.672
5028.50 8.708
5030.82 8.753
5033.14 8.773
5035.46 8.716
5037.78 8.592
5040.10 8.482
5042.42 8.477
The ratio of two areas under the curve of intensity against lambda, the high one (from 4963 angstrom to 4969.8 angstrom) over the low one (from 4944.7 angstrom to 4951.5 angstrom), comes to 1.00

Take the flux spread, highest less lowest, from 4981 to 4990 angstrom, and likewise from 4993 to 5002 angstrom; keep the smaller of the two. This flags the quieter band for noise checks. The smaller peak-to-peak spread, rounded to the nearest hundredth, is 0.16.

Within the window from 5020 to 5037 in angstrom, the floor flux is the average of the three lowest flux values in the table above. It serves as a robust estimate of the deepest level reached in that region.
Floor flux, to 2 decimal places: 8.60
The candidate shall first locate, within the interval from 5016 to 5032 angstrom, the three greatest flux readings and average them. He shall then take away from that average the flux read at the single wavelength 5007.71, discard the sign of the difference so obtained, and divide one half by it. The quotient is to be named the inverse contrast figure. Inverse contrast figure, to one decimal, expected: 2.9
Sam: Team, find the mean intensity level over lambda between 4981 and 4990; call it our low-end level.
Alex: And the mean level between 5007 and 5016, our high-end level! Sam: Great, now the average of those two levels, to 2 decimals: 8.53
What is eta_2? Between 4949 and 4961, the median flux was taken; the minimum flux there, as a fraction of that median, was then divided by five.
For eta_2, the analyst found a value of 0.198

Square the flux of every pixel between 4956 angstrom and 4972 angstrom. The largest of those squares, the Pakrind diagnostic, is 81.6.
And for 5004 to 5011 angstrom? 73.2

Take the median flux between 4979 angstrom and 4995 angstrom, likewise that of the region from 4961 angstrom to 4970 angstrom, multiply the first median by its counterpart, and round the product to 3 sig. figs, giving 77.9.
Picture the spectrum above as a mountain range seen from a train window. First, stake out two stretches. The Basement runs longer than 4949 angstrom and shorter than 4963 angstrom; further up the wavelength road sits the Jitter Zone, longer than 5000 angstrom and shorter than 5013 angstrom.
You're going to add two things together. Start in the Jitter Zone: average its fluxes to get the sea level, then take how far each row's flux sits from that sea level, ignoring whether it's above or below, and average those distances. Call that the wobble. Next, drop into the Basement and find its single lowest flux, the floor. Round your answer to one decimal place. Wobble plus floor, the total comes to 8.8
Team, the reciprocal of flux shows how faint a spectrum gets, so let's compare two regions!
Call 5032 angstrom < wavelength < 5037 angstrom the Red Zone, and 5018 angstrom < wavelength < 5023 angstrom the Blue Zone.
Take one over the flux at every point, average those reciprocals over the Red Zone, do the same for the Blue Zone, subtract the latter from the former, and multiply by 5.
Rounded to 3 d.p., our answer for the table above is -0.018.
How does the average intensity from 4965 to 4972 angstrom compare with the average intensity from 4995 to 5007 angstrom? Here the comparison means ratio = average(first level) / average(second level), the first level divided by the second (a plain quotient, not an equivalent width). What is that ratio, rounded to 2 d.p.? 1.03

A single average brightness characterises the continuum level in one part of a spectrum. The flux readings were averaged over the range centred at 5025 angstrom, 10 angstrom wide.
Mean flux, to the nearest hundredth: 8.63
